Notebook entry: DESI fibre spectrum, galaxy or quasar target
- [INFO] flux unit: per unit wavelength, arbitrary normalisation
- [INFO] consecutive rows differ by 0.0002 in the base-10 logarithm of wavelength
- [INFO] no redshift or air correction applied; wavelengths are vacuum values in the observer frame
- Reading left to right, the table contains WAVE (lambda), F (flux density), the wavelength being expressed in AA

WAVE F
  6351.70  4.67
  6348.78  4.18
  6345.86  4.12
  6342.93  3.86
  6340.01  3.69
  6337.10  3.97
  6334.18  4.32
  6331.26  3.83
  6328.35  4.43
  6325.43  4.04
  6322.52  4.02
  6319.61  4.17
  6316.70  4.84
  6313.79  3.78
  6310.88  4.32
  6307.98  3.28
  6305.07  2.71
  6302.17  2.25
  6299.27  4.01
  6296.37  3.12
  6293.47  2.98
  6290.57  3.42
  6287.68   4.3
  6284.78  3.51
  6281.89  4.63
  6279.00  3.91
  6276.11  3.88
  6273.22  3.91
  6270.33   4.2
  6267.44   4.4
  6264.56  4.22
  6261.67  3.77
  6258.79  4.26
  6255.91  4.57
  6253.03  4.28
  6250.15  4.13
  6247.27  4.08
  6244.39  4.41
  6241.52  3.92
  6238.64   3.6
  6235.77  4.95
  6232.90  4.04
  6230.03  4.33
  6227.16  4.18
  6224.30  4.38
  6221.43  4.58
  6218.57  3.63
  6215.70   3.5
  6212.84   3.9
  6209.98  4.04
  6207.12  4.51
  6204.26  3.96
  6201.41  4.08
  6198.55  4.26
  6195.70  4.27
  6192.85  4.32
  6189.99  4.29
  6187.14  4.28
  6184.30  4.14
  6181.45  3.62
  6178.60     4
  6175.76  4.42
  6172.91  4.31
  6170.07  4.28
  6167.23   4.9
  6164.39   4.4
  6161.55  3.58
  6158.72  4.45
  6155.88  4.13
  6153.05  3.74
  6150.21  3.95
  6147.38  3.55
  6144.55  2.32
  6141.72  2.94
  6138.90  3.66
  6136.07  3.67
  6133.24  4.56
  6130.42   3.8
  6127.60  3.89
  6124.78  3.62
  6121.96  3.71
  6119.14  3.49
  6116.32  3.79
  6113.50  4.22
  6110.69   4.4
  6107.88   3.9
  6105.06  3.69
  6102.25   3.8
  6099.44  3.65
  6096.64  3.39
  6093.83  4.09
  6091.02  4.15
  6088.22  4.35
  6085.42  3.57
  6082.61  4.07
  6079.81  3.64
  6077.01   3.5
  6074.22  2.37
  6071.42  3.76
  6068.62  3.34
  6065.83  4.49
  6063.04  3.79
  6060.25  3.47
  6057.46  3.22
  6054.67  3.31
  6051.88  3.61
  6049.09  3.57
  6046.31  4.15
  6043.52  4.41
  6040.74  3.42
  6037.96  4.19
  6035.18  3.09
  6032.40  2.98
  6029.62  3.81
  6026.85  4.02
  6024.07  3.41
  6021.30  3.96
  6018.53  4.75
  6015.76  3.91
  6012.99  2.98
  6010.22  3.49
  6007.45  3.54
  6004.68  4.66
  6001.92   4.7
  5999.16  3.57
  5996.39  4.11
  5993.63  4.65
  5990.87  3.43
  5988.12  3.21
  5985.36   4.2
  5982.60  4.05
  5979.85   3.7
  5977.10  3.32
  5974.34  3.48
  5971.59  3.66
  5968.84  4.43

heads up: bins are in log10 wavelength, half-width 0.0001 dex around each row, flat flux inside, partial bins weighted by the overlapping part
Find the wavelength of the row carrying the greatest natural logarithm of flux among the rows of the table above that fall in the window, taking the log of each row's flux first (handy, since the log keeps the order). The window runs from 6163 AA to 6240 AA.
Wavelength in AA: 6235.77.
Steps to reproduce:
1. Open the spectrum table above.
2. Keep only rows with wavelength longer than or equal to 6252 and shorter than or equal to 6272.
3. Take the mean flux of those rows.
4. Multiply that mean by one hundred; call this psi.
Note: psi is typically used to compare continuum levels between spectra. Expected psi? 424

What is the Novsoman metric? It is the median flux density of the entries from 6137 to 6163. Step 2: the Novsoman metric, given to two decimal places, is 3.66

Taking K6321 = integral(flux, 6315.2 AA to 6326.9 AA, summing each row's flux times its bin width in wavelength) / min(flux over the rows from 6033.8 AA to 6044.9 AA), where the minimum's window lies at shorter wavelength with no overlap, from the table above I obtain 16.1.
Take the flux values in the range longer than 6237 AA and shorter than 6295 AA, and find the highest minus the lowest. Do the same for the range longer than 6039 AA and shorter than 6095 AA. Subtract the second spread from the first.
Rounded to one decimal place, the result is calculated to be -0.5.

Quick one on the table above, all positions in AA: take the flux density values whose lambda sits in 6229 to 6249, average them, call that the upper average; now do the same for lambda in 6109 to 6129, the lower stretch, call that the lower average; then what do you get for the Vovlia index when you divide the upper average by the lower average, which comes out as 1.08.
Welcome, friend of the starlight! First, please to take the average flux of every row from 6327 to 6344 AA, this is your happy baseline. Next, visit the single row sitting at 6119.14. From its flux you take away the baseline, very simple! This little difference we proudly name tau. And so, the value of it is -0.5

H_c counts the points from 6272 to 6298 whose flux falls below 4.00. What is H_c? 7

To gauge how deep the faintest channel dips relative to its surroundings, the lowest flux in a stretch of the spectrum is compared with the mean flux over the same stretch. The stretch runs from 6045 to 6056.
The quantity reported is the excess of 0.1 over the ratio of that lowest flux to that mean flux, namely -0.80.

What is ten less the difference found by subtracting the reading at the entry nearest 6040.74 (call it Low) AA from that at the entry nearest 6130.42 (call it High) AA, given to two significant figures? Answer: 9.6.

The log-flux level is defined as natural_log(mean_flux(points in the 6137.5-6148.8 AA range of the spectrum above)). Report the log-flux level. 1.14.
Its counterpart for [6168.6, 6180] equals 1.45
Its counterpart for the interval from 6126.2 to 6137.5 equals 1.38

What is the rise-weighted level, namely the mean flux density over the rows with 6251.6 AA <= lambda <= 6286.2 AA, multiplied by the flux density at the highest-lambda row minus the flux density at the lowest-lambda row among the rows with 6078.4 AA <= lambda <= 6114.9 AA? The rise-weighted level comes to 2.4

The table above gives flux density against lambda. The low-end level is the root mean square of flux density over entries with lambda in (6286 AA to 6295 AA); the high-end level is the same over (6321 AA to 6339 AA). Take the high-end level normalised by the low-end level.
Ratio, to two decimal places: 1.14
